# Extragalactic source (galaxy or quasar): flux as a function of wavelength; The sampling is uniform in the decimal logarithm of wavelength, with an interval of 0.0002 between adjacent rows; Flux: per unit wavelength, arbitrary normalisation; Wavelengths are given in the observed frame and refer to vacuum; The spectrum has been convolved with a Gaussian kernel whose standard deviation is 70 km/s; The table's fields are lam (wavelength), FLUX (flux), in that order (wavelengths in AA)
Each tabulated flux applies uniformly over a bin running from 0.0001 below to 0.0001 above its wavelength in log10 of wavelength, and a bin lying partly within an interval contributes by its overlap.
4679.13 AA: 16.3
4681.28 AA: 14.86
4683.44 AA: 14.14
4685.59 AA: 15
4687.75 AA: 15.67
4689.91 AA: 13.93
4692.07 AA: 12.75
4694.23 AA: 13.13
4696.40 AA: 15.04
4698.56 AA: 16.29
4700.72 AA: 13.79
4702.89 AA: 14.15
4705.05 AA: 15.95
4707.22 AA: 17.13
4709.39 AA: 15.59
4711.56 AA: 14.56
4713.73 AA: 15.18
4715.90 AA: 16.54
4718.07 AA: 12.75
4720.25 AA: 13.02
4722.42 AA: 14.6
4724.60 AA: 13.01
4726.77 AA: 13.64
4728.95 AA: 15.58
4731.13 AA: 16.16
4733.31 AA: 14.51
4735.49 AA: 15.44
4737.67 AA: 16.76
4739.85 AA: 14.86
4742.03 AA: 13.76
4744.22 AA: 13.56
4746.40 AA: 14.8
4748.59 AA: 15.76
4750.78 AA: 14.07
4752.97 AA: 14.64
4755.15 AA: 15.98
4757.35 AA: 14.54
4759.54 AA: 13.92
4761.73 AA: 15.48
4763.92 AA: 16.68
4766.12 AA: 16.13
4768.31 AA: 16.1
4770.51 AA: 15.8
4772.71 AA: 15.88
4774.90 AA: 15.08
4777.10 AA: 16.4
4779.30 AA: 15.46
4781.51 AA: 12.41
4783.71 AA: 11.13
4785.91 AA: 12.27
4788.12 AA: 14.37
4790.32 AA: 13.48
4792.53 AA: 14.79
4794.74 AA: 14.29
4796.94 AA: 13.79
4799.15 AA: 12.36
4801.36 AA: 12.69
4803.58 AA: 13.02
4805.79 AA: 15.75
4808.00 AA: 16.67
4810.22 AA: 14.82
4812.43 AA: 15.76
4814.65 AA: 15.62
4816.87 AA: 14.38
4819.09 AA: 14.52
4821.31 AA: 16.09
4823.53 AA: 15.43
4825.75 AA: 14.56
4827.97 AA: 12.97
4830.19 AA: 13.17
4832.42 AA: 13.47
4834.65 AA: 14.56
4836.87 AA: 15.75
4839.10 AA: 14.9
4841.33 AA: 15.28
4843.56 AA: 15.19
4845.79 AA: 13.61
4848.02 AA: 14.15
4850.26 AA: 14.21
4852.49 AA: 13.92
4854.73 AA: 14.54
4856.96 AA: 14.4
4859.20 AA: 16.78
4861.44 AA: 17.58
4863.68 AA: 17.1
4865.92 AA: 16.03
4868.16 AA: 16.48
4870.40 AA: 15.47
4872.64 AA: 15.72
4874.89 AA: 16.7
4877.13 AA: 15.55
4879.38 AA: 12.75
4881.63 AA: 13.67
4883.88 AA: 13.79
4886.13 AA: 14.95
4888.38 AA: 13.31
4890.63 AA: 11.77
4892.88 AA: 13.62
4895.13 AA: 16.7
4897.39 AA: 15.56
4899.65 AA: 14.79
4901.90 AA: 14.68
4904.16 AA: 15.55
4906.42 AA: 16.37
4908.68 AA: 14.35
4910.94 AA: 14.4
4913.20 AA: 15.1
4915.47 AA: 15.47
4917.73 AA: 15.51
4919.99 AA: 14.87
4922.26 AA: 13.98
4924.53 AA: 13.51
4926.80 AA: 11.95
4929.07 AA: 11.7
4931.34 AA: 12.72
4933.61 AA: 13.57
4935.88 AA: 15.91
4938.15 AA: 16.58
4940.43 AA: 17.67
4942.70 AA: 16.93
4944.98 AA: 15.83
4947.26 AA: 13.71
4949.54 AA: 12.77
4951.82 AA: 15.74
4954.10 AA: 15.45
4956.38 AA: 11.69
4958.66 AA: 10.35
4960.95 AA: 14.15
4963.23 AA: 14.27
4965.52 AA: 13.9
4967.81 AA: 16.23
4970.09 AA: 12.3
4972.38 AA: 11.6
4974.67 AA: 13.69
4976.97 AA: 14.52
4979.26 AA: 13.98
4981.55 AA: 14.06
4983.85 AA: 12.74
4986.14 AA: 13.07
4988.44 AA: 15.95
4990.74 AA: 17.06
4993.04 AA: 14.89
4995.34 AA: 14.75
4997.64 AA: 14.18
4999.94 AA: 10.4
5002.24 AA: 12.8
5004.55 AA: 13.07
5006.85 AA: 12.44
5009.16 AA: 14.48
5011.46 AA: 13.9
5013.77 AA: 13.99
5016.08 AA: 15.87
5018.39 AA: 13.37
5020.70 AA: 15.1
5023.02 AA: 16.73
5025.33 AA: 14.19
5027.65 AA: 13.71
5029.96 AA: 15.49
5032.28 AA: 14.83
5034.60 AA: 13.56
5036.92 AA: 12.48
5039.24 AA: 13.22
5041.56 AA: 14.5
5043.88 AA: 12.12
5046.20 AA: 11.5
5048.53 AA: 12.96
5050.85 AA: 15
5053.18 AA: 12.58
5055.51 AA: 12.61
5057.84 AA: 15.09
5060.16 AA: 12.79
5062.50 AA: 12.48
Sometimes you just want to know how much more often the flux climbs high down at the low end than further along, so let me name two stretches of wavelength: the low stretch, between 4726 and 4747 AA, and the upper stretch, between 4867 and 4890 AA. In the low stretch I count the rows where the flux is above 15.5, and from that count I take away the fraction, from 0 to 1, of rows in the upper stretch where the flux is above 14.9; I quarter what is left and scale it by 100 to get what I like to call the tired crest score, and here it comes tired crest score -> 60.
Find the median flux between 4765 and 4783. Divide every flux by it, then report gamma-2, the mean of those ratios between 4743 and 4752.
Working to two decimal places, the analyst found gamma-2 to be 0.92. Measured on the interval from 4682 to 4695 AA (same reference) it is 0.89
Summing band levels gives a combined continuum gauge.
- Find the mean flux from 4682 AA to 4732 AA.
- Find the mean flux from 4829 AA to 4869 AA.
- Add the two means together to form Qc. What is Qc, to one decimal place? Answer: 29.7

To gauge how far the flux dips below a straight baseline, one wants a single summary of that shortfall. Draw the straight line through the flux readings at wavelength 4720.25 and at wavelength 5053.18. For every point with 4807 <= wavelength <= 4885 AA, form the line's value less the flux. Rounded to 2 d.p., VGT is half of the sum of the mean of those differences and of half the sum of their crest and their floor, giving -2.25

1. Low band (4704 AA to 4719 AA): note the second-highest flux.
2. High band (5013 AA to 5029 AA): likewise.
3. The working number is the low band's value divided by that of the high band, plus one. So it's 2.04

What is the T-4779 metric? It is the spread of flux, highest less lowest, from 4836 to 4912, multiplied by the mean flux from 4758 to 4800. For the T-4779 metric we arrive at 84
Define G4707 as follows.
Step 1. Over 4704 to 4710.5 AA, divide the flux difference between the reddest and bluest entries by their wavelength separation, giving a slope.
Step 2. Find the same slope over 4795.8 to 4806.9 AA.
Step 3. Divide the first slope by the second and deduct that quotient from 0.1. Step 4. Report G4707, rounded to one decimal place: 0.5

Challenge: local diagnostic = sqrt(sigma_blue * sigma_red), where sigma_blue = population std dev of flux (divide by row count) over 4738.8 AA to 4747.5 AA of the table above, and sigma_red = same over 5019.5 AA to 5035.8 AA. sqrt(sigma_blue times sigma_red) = 0.78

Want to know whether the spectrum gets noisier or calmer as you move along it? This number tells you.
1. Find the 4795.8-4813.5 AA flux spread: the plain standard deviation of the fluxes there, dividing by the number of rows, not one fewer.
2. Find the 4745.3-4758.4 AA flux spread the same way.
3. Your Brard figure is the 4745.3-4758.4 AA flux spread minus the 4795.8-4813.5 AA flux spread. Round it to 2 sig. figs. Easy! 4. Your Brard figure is -0.83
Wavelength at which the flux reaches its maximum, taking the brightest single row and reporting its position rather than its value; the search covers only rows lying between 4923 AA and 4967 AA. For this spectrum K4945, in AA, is 4940.43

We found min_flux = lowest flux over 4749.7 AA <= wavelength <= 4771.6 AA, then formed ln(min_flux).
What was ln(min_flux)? 2.63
